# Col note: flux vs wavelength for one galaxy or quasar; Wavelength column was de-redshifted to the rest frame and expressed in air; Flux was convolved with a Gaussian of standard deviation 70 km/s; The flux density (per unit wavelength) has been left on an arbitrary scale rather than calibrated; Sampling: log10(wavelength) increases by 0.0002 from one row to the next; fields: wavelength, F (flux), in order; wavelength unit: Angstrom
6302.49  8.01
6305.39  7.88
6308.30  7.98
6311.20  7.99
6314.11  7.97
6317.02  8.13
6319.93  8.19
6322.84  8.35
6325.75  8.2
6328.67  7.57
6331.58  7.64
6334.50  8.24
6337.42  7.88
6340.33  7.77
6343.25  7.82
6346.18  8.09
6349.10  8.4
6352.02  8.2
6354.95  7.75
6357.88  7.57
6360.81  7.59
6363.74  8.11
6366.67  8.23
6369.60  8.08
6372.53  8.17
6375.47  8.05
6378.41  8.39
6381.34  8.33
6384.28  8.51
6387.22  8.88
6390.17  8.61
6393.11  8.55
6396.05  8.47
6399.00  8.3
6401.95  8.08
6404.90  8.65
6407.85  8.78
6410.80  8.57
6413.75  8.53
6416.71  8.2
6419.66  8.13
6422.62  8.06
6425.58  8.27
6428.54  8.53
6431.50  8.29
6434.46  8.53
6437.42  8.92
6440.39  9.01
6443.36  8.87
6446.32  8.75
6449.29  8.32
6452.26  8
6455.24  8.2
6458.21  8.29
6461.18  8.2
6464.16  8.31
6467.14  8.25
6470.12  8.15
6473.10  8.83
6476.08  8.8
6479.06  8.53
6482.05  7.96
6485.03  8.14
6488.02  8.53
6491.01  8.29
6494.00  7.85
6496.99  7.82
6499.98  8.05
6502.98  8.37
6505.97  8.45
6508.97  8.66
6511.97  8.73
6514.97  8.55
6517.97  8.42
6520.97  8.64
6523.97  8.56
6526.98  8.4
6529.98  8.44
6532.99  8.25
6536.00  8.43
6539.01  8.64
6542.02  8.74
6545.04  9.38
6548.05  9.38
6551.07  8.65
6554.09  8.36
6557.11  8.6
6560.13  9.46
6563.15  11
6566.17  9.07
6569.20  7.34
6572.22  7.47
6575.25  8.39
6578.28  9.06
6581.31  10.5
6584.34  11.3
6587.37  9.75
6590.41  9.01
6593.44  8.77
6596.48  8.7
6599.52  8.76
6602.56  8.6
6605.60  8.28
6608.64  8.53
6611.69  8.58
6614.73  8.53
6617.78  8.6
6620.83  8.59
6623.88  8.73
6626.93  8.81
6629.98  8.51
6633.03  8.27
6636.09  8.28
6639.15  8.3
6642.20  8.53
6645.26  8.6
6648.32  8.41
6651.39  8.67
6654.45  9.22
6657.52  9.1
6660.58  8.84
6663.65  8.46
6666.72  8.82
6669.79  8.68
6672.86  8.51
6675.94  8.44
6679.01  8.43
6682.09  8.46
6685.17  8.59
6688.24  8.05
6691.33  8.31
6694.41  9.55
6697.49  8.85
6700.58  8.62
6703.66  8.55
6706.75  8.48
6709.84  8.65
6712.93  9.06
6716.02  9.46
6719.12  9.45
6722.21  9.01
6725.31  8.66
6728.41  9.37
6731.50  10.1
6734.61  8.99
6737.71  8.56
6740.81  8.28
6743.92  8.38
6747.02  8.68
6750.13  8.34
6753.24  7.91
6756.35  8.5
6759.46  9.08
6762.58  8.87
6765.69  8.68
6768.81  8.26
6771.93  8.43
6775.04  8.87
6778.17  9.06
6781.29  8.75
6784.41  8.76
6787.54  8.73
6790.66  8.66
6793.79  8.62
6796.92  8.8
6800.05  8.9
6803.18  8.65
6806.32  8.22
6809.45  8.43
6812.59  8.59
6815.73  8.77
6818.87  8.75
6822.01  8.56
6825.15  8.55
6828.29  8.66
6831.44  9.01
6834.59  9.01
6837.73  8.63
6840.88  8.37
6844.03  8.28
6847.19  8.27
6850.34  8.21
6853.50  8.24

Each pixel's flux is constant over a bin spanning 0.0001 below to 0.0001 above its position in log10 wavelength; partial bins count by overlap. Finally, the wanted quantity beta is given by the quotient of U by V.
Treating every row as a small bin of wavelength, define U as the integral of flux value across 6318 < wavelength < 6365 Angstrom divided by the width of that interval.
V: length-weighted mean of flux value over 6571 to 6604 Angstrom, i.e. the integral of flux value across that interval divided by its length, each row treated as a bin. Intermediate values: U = 7.96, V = 9.13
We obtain 0.87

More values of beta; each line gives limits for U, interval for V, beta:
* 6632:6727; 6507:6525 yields 1.01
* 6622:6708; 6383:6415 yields 1.01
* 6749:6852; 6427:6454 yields 1.00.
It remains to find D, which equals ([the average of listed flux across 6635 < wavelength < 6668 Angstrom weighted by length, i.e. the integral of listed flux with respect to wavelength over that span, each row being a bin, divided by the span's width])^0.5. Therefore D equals 2.94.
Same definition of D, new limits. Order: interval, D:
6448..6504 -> 2.87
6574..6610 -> 3.02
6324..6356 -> 2.82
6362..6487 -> 2.90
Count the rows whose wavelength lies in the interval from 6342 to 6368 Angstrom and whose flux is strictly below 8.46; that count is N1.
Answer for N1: 9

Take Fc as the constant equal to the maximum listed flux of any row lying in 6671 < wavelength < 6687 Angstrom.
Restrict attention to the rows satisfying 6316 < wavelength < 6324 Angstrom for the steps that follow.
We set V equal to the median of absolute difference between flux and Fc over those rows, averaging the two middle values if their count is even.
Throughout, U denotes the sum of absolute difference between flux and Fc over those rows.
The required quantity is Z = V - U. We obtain -0.70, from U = 1.10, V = 0.40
